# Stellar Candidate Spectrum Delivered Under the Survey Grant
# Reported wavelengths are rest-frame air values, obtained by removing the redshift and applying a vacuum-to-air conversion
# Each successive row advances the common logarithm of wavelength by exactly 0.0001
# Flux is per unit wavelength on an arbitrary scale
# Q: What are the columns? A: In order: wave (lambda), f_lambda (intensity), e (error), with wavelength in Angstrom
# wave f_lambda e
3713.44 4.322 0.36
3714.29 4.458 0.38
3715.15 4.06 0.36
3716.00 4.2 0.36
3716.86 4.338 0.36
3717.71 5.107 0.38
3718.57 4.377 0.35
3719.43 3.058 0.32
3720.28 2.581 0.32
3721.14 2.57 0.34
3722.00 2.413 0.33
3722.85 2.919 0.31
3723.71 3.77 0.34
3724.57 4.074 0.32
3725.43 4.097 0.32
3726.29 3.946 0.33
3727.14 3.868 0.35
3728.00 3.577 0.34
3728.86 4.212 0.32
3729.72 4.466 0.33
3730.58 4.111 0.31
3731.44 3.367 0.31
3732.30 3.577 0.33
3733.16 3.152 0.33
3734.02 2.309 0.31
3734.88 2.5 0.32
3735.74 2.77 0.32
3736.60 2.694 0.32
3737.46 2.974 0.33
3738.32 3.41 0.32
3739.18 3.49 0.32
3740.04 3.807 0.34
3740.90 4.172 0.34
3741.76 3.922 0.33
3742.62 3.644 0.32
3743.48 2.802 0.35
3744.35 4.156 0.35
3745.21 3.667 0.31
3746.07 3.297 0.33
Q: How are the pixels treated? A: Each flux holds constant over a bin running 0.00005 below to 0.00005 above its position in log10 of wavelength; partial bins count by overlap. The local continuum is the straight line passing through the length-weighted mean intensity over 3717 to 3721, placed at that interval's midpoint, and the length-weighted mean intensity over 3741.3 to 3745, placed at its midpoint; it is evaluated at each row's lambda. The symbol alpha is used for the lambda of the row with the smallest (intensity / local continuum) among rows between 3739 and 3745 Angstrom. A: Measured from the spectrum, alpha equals 3743.48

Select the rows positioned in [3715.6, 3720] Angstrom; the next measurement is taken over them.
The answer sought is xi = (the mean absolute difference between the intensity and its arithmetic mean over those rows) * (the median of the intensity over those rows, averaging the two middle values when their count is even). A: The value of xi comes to 2.0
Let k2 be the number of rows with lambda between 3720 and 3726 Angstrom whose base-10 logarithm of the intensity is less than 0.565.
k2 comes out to 4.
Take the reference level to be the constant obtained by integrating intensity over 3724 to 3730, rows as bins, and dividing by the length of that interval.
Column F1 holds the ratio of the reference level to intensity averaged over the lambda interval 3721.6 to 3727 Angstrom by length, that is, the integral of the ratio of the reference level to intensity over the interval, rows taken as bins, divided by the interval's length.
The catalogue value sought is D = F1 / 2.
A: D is 0.59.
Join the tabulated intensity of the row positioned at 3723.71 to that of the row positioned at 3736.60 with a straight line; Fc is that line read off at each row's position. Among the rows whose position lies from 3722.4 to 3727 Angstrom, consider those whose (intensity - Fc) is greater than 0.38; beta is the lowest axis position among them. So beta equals 3725.43 Angstrom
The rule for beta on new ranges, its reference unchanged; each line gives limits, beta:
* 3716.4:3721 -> 3717.71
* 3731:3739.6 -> 3732.30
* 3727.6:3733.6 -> 3728.86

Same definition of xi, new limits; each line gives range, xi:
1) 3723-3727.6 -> 0.4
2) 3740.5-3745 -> 1.6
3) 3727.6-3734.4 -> 1.8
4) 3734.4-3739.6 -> 0.9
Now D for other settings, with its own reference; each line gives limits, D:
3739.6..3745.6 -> 0.55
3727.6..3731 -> 0.49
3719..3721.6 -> 0.74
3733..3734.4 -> 0.77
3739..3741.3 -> 0.52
